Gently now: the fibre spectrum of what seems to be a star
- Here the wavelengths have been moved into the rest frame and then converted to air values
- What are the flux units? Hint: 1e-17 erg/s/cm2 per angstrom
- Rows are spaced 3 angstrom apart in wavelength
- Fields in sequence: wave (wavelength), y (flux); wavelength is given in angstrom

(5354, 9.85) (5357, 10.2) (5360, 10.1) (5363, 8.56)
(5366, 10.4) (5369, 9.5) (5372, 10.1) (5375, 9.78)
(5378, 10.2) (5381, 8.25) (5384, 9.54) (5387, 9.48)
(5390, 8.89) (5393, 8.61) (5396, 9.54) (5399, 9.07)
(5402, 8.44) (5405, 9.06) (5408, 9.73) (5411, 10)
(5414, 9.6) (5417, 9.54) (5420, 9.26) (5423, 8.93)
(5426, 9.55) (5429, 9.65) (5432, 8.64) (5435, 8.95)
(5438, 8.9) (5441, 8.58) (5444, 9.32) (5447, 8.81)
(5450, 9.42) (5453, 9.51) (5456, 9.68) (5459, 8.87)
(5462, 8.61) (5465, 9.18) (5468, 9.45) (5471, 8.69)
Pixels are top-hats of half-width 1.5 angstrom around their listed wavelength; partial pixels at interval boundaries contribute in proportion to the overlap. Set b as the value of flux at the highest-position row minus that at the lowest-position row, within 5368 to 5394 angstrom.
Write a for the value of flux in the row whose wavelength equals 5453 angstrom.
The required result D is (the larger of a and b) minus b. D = 10.4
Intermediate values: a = 9.51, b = -0.89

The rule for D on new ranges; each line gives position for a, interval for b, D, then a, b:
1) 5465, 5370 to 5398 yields 9.7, 9.18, -0.56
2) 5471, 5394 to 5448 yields 9.4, 8.69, -0.73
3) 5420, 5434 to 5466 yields 9.0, 9.26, 0.23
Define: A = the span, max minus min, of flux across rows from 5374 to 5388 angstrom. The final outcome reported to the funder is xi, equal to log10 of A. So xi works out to 0.29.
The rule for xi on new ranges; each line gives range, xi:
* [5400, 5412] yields 0.19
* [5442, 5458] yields -0.06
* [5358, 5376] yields 0.26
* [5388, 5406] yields 0.04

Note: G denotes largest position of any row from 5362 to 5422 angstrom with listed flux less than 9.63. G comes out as 5420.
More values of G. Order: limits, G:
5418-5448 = 5447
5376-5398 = 5396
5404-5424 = 5423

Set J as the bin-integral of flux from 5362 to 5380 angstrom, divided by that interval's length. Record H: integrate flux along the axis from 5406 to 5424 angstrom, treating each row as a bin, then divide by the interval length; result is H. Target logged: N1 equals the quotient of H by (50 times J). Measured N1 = 0.0195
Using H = 9.51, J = 9.75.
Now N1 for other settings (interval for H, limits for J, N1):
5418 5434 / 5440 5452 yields 0.0203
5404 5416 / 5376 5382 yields 0.0206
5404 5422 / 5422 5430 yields 0.0203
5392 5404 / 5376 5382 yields 0.0191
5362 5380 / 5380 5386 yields 0.0217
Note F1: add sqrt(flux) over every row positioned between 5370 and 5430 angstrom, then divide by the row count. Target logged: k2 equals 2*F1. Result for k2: 6.12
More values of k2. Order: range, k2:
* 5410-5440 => 6.10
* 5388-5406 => 5.98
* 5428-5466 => 6.03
